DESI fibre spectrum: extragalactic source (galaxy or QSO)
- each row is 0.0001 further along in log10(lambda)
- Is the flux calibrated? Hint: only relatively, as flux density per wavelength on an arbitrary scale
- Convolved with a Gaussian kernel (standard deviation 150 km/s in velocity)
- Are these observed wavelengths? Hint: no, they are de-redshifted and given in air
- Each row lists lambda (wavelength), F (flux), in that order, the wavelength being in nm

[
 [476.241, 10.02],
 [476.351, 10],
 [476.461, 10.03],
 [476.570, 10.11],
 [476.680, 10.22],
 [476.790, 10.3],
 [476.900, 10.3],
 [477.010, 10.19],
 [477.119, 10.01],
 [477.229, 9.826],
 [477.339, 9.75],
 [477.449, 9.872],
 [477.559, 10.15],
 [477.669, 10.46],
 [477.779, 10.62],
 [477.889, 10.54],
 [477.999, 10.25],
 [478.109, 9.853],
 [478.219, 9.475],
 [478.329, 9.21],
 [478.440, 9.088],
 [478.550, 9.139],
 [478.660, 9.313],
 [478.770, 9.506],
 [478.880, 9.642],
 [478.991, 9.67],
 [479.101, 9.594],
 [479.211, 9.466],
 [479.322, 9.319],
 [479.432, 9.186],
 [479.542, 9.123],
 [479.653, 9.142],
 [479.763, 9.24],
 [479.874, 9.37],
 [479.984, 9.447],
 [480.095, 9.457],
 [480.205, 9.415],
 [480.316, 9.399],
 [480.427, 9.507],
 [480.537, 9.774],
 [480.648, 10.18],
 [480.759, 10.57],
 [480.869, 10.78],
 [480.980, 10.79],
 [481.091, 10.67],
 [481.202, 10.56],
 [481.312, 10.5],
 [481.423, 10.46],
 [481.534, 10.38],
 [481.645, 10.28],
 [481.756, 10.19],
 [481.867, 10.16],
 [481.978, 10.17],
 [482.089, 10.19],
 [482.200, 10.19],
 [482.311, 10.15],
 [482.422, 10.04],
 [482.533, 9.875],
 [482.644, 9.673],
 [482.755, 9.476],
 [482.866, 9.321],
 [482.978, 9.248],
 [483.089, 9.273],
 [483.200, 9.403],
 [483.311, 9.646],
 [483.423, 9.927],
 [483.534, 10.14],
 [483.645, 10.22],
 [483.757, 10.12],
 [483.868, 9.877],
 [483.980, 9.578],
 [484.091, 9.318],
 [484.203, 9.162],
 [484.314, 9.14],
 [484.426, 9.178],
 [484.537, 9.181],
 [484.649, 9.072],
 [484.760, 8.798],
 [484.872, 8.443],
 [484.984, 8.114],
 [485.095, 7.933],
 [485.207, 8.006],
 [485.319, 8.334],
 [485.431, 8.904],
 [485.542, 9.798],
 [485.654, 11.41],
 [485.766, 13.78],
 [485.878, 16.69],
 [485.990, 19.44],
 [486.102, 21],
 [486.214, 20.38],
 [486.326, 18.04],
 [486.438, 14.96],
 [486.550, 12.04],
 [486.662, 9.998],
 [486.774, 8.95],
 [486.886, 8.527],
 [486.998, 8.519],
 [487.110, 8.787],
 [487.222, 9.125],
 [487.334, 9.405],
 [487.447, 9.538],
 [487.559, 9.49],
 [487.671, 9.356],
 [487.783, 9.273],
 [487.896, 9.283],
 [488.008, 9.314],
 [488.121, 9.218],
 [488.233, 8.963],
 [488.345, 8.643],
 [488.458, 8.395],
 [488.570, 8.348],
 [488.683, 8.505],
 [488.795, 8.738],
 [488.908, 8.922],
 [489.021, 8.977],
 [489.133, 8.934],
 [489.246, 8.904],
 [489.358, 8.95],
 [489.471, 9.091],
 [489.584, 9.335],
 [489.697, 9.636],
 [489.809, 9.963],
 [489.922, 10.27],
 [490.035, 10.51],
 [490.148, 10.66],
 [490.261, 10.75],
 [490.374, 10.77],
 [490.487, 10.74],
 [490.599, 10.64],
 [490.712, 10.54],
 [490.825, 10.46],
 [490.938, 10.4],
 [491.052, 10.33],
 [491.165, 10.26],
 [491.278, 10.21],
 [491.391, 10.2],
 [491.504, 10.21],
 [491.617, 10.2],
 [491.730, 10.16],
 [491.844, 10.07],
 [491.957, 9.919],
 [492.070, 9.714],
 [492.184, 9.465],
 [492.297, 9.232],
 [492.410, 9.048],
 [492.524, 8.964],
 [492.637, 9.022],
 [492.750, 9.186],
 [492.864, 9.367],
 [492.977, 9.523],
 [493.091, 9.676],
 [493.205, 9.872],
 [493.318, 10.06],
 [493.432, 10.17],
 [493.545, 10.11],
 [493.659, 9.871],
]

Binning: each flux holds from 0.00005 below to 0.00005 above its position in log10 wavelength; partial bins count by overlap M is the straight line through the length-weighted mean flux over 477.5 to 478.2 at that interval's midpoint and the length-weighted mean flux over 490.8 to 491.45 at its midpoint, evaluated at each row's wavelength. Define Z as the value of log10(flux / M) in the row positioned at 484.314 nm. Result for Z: -0.05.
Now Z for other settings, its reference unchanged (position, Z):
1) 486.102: 0.31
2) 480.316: -0.04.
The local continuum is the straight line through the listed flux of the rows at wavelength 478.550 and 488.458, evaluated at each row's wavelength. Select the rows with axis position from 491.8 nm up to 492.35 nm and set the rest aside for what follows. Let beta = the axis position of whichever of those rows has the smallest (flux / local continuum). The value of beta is 492.297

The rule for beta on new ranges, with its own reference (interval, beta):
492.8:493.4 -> 492.864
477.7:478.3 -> 478.219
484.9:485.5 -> 485.095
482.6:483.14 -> 482.978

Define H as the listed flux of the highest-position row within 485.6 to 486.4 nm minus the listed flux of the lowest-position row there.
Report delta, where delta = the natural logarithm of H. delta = 1.9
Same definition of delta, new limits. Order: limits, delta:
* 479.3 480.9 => 0.4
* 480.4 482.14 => -0.4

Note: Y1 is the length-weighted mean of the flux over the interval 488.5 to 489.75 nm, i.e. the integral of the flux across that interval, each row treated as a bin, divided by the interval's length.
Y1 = 8.9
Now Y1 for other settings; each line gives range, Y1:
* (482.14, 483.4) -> 9.7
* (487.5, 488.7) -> 9.0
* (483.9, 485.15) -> 8.9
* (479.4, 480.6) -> 9.4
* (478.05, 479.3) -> 9.4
